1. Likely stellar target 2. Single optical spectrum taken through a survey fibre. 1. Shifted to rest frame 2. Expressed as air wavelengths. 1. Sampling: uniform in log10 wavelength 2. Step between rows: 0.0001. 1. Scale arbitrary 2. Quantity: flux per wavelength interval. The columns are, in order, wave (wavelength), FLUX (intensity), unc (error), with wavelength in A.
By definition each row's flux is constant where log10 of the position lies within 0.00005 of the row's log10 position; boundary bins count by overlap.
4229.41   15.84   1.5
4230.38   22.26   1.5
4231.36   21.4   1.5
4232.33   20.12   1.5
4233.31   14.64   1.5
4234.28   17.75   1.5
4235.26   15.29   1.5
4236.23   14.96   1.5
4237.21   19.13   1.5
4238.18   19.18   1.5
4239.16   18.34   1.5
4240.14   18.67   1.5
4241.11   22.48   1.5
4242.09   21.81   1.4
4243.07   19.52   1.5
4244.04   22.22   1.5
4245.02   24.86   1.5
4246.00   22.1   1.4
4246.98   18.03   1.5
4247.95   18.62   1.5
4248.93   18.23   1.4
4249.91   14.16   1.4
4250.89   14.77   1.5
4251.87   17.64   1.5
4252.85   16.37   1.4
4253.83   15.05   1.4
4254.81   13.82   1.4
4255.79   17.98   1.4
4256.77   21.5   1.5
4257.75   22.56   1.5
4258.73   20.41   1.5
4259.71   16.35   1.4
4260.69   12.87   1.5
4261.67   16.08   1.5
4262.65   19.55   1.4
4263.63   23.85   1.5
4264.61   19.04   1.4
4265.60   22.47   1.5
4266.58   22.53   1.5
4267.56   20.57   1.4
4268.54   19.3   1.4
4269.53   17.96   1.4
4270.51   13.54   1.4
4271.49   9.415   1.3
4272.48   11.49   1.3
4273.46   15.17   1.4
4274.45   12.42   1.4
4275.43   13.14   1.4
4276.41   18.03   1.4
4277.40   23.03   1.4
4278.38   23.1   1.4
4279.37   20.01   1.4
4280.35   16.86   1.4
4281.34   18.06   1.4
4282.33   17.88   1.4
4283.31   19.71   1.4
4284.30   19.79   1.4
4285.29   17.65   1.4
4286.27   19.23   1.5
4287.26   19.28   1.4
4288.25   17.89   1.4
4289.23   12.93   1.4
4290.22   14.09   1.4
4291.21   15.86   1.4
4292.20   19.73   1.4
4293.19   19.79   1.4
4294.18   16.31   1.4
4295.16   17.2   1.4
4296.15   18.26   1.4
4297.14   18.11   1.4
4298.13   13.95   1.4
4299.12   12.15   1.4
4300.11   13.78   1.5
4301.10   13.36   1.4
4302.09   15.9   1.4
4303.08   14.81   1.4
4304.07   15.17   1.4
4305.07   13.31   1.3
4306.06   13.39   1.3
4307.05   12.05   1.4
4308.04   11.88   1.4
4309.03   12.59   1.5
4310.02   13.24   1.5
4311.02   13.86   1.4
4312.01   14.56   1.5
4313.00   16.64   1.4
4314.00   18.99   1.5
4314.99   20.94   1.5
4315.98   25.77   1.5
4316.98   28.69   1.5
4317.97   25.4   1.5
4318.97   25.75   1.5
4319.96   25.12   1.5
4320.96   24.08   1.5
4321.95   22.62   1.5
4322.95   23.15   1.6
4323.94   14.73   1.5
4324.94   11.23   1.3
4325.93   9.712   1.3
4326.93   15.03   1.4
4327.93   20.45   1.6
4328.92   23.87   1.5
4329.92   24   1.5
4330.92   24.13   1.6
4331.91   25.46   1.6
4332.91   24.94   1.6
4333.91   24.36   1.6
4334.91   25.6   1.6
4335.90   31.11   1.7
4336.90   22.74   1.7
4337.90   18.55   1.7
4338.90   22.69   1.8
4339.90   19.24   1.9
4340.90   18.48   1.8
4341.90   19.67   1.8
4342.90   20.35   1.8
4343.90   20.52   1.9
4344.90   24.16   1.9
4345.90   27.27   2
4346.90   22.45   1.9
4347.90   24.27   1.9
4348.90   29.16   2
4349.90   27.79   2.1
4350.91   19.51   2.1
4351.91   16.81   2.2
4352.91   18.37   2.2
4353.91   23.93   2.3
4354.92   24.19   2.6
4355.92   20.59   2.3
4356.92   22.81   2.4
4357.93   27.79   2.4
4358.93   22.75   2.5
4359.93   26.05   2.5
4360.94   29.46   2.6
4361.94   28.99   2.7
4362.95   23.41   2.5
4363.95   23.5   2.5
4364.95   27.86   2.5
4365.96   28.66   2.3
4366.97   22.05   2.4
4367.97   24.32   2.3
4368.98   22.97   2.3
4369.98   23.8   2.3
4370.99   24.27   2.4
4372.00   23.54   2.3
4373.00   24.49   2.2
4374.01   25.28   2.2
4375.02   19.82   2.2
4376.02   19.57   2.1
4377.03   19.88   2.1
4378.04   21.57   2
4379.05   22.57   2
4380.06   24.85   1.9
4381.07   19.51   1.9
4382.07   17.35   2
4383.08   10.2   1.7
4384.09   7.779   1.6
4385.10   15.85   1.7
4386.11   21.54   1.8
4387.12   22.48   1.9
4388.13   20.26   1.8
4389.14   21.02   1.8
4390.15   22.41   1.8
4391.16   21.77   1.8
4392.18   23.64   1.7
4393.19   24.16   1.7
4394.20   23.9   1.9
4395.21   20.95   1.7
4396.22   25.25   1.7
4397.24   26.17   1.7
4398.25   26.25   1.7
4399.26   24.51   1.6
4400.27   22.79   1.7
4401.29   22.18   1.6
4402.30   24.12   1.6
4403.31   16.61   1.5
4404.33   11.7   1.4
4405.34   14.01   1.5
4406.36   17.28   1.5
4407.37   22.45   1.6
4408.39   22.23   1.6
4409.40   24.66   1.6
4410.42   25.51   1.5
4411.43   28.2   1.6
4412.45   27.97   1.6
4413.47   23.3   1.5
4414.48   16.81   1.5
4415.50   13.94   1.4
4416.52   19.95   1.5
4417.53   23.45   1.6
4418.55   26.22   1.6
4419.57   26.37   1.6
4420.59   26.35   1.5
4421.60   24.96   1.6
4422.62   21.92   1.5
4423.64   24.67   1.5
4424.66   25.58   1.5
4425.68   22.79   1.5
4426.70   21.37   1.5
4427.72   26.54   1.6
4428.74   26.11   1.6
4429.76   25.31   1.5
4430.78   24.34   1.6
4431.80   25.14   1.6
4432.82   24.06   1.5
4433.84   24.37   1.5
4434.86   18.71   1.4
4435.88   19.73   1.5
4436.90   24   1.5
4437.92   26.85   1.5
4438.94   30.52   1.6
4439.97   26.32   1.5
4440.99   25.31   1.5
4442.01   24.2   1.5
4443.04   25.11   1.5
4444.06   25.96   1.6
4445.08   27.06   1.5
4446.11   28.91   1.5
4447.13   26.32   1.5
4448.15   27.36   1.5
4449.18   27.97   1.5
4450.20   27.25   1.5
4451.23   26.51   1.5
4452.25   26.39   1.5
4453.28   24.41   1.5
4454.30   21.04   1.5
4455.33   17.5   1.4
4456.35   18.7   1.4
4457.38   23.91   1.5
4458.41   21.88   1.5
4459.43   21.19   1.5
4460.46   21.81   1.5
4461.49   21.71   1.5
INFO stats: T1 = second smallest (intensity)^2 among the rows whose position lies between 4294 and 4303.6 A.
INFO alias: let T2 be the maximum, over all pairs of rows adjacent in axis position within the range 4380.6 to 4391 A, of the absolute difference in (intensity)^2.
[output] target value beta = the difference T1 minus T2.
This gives -34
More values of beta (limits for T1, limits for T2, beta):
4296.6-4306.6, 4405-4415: -83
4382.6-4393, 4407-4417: -156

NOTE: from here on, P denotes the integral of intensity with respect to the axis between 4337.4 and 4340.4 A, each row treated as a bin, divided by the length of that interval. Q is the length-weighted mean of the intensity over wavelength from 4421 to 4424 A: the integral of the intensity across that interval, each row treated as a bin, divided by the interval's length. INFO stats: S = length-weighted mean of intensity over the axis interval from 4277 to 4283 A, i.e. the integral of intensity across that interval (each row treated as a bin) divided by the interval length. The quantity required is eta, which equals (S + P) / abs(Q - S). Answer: 9.6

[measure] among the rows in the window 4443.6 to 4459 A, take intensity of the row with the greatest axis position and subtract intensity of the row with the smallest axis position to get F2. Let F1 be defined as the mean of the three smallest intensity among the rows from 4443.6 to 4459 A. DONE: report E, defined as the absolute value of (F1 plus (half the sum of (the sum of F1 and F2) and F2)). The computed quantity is 25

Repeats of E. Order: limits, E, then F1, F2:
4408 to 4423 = 25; 17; 0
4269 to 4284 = 18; 11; 2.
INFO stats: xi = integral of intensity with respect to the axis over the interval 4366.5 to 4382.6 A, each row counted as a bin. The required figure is 358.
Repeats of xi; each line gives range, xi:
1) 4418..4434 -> 396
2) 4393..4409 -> 344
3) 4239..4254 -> 285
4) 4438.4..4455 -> 435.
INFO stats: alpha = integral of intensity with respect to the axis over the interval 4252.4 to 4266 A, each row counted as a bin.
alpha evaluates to 250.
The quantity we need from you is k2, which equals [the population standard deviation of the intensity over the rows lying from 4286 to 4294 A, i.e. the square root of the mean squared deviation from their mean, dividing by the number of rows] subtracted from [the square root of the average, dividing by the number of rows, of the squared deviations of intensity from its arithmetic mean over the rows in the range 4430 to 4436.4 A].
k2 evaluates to 0.0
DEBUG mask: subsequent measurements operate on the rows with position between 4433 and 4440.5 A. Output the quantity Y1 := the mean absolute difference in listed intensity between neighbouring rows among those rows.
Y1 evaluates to 3.6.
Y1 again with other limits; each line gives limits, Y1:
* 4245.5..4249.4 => 1.7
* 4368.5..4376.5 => 1.4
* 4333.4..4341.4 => 4.0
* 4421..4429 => 2.4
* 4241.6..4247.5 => 2.9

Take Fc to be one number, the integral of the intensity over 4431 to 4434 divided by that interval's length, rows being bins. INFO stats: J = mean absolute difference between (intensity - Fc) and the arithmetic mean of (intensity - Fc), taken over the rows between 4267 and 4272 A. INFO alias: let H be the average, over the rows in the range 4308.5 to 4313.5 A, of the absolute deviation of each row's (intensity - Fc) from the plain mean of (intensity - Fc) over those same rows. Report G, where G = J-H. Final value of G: 2.6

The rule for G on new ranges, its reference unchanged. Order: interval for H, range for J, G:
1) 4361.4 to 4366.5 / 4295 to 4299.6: -0.1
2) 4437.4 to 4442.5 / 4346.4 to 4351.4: 1.4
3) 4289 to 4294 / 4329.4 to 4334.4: -2.1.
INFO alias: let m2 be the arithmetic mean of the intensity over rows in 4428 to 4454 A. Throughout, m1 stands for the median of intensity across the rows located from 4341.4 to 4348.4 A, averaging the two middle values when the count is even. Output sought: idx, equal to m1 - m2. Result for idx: -3.1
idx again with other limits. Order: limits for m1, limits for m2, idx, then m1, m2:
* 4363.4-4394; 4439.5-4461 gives -2.1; 22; 25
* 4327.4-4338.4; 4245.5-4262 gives 6.7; 24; 17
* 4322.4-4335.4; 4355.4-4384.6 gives 1.3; 24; 23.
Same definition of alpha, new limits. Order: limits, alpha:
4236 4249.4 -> 268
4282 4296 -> 248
